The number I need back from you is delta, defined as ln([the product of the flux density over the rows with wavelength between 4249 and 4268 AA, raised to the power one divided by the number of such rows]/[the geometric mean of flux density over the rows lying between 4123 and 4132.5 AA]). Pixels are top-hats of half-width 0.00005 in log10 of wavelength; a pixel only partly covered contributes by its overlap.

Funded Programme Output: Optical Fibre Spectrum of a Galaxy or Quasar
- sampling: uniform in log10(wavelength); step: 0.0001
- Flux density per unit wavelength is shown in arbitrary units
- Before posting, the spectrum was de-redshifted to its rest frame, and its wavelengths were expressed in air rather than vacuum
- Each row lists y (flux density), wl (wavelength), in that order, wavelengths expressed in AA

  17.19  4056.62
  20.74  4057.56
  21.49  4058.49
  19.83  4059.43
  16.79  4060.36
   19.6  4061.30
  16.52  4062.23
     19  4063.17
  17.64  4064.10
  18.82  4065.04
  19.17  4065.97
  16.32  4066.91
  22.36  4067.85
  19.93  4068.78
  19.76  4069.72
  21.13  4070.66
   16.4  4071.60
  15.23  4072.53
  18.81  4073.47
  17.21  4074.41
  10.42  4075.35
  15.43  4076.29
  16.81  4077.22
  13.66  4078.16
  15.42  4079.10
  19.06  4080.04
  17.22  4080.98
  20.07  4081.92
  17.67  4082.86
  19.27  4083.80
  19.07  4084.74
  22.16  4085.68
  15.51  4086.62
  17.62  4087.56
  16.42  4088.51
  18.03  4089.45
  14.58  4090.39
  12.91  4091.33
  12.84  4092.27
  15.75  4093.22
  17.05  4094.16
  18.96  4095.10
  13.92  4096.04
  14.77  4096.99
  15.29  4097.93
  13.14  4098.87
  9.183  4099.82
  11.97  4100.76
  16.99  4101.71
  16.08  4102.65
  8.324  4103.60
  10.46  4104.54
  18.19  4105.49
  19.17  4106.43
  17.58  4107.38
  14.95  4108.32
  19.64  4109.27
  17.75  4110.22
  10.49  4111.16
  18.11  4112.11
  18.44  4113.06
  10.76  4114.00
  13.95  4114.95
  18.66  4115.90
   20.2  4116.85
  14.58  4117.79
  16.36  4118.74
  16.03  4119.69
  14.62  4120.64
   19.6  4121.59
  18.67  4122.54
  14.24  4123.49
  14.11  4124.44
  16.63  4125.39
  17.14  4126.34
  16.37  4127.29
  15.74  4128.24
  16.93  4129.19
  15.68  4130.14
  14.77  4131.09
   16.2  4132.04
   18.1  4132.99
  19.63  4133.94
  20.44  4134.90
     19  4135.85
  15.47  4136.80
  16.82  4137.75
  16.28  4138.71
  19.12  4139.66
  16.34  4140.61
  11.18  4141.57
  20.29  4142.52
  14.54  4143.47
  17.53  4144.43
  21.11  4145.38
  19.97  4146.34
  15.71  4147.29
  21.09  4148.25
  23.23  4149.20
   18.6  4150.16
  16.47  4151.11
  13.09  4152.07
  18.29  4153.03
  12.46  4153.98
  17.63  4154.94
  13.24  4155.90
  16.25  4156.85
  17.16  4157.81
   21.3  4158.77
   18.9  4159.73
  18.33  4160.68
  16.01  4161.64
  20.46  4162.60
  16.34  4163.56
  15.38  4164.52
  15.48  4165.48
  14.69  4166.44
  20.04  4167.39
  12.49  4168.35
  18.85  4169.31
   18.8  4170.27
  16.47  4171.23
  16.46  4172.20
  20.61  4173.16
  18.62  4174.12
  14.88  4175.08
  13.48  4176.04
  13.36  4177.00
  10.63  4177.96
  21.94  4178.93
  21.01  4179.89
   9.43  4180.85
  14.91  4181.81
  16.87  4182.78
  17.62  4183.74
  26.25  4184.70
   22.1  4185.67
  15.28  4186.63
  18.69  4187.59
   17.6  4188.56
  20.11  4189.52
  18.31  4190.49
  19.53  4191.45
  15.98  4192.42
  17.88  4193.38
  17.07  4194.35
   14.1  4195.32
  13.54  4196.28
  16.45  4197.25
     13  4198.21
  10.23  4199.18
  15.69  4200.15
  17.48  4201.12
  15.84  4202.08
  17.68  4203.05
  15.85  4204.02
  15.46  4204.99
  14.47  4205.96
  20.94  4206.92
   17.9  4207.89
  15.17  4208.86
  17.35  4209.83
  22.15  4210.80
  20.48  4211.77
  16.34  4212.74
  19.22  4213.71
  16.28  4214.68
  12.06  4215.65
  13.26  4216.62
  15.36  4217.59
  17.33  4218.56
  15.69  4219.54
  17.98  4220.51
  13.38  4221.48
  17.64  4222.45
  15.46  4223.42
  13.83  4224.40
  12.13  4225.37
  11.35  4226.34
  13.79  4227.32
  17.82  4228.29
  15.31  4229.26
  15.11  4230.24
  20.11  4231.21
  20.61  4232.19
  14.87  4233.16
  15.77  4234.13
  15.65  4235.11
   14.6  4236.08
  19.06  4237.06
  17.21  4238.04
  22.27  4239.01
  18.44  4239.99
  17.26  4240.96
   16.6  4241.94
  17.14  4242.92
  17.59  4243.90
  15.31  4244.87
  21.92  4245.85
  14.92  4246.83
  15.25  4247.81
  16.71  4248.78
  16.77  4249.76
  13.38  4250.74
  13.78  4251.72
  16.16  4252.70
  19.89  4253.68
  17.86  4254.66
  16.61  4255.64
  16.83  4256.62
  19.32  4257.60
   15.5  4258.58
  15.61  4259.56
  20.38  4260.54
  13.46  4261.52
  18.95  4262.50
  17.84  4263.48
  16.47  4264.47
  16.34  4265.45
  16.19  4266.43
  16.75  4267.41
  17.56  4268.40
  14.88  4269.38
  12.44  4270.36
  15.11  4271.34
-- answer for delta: 0.05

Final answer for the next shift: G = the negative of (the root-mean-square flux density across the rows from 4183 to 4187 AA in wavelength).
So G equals -20.7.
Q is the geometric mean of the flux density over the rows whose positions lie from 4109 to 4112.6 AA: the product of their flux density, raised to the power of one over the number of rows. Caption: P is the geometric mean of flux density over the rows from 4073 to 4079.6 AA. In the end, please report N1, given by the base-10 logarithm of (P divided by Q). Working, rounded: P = 15.2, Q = 16.0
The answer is -0.02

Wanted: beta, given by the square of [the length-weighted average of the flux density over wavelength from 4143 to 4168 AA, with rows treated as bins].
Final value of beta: 303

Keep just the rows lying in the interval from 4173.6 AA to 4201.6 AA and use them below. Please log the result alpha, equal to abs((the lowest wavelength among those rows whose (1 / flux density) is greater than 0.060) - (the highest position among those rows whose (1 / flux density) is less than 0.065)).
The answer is 26.0 AA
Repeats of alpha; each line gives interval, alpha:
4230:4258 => 27.4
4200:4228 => 23.3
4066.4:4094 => 26.3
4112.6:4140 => 25.7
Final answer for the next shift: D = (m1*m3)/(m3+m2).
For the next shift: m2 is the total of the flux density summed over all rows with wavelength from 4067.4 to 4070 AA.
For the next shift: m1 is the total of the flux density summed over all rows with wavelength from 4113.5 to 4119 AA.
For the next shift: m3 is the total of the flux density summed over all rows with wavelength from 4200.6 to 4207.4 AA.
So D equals 62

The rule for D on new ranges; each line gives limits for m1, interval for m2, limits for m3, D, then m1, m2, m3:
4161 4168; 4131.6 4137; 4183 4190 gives 66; 118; 109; 138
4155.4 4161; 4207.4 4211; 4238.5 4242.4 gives 53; 105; 73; 75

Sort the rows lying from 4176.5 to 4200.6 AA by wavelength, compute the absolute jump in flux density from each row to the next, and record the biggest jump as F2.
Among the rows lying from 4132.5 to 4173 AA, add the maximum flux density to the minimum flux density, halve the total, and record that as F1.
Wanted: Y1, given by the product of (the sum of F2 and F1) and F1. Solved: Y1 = 495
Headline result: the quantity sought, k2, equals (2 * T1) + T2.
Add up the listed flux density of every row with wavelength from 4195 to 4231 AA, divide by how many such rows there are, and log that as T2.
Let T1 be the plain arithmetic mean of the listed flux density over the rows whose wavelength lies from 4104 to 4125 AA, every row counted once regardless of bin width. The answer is 48.2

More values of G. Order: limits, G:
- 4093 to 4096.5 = -16.5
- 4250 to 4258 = -16.9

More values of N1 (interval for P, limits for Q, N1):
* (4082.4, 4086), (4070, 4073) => 0.05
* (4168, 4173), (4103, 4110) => 0.05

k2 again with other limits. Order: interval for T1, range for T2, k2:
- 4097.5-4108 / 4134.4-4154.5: 45.9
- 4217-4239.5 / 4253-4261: 50.1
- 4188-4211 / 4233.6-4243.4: 50.7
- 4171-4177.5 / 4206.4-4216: 50.3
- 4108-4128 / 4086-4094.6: 48.1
